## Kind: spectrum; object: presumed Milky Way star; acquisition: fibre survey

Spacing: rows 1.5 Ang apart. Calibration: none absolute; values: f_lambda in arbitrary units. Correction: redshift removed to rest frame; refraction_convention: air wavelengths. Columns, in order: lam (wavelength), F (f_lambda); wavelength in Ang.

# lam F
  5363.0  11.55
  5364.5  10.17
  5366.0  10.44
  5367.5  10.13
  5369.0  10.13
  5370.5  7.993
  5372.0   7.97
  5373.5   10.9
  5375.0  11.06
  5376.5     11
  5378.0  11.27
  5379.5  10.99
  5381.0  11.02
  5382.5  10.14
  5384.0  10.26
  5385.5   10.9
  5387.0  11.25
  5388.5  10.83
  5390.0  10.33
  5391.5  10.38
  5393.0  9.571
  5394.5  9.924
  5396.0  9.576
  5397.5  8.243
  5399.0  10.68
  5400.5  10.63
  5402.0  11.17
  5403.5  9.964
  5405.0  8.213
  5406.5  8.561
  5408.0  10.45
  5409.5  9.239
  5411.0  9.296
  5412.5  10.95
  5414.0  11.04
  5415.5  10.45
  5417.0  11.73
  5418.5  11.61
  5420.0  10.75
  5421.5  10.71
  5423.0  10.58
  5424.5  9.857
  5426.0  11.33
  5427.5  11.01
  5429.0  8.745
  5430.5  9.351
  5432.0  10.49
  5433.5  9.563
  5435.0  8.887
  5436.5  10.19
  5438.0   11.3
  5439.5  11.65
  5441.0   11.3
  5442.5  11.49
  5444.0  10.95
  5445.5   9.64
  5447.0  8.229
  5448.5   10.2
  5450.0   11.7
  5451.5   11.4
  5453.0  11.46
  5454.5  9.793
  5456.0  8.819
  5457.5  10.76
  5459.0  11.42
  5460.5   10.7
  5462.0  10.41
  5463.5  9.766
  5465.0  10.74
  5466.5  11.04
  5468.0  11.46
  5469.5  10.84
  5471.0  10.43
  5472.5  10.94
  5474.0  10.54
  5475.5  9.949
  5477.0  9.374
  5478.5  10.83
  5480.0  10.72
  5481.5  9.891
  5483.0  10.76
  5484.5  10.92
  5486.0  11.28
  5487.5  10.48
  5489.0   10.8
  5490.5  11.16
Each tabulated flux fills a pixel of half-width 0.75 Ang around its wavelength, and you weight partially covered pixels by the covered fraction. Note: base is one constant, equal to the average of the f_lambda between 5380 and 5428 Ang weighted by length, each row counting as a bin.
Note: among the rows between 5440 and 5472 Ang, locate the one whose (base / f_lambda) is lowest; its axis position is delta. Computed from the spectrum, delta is 5450.0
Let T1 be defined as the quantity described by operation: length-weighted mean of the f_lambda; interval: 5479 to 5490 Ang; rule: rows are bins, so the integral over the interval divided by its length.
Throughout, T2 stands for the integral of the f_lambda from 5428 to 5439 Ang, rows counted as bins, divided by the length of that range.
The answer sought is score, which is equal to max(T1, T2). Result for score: 10.71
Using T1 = 10.7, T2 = 9.9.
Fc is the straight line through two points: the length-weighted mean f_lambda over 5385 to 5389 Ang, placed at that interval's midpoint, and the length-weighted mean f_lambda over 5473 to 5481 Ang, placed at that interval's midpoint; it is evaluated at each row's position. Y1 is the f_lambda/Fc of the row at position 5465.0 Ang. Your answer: 1.03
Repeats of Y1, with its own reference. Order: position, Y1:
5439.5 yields 1.10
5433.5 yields 0.90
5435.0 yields 0.84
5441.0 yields 1.07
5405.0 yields 0.76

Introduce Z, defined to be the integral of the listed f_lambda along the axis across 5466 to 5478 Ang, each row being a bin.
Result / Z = 127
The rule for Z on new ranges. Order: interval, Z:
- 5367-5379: 121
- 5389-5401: 119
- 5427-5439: 119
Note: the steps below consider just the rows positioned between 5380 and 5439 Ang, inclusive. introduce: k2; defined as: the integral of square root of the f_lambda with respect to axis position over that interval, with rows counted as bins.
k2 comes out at 189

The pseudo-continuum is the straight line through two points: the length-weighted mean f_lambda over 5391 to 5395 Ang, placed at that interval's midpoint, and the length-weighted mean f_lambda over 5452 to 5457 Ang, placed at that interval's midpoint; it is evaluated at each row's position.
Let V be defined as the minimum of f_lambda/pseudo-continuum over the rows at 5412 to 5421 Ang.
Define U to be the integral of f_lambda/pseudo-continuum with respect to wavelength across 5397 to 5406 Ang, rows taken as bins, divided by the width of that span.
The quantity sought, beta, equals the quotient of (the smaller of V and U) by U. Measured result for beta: 1.00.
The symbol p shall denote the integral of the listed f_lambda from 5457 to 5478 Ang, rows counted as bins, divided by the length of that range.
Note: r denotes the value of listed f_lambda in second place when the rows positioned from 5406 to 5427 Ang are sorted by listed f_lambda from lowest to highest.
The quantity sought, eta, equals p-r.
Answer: 1.4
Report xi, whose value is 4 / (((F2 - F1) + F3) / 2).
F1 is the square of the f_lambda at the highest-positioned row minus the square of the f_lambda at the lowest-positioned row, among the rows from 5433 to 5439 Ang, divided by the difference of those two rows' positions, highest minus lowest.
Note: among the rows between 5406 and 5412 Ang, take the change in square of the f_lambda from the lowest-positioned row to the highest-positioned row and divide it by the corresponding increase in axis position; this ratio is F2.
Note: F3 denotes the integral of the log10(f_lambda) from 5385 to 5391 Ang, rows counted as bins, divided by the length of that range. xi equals -1.9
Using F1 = 8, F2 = 3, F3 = 1.03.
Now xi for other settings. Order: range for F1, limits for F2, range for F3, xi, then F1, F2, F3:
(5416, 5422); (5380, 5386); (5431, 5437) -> 1.5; -5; -1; 0.99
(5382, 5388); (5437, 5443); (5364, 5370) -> -2.4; 5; 1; 1.00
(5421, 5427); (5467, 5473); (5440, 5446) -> -1.7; 3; -3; 1.04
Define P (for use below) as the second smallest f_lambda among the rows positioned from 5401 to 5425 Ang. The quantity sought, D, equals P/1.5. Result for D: 5.7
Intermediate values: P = 8.561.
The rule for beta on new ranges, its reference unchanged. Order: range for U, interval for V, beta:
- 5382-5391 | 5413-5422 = 0.97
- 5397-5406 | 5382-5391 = 1.00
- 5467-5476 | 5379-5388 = 0.97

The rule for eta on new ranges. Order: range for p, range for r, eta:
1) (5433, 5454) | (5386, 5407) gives 2.3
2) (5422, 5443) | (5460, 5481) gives 0.6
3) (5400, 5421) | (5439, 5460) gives 1.5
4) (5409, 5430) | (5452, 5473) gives 0.8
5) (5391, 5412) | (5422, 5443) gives 0.8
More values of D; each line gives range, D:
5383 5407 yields 5.5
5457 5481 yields 6.5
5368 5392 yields 5.3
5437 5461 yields 5.9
